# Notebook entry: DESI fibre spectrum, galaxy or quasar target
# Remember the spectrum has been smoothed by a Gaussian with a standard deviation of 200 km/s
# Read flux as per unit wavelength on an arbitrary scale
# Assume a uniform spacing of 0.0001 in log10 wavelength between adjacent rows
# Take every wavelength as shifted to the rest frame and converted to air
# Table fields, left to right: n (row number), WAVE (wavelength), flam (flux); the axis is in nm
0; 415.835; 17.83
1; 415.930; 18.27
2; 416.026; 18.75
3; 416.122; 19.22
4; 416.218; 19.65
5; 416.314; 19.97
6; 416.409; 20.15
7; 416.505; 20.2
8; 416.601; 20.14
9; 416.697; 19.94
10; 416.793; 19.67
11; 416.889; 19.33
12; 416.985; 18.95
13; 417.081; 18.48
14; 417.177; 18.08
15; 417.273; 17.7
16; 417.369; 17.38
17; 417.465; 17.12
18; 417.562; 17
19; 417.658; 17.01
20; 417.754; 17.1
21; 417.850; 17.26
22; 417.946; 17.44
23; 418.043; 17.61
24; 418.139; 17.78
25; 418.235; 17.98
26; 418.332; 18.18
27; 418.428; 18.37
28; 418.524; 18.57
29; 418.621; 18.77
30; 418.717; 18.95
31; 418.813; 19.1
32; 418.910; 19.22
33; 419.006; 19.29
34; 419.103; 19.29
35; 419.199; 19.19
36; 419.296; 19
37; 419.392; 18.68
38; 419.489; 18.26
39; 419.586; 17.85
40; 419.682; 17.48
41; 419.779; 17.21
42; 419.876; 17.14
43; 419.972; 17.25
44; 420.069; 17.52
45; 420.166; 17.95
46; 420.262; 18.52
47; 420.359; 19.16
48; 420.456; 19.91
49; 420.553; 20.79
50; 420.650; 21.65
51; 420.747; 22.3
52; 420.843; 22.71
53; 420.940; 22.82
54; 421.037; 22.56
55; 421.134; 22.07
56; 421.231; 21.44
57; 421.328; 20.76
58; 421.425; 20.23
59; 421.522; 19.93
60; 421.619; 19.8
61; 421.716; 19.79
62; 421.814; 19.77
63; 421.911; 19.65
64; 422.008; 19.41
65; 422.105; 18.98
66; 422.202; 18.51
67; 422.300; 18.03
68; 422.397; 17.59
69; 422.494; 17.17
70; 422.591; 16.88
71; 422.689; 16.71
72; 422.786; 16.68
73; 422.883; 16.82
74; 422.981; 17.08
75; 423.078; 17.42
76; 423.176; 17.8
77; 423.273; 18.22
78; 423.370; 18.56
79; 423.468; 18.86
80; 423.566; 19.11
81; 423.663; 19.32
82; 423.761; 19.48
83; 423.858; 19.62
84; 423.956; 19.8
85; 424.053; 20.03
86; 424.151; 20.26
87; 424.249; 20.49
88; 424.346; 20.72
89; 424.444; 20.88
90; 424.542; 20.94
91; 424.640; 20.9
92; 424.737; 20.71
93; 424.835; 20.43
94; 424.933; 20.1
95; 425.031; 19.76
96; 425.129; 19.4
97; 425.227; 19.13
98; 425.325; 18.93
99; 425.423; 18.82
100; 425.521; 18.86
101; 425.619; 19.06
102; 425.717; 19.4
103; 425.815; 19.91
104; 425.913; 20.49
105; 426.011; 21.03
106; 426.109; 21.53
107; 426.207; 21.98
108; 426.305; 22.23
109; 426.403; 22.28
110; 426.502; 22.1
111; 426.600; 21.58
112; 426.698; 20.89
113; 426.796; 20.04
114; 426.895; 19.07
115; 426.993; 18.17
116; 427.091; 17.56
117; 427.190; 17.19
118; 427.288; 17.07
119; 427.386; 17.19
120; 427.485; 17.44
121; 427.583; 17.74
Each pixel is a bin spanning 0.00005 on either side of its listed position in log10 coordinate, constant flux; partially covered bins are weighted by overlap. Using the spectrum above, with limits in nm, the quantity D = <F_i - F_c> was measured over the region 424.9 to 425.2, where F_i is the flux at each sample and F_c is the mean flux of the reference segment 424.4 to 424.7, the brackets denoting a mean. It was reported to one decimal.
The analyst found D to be -1.2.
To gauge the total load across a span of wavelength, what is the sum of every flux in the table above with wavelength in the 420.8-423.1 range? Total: 463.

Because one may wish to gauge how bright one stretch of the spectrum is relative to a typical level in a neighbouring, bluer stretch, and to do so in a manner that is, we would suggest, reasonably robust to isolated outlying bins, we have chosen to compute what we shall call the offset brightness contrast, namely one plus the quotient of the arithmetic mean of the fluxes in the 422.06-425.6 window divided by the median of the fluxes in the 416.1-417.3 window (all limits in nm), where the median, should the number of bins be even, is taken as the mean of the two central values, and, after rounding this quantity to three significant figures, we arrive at 1.97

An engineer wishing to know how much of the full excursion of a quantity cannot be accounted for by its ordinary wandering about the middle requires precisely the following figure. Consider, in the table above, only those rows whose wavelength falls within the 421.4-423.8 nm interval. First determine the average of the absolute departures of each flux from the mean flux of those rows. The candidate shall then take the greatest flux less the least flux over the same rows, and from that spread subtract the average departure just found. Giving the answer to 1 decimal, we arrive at 2.5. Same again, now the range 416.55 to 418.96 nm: 2.3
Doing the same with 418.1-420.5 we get 2.1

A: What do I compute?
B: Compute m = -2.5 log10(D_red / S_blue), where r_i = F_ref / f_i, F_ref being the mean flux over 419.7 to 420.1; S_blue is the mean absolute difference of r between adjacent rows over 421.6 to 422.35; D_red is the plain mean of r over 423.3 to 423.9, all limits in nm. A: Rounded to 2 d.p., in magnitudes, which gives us -4.67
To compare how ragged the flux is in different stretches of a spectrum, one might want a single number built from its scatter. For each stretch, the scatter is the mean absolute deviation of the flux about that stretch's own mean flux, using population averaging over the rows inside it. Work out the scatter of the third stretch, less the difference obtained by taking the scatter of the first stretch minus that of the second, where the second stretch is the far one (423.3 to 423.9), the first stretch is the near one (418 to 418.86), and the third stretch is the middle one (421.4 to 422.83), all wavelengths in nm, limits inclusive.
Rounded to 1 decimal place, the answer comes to 1.0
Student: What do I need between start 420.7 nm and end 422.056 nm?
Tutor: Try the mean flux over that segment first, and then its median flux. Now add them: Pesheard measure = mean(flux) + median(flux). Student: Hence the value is 41.4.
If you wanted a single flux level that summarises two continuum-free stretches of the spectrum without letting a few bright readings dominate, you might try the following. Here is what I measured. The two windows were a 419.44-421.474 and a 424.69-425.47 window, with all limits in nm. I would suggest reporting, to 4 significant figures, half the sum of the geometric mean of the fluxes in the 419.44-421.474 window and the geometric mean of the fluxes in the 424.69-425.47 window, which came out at 19.67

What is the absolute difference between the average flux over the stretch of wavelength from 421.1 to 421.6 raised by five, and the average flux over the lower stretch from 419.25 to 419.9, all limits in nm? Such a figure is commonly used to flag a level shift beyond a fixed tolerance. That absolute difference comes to 8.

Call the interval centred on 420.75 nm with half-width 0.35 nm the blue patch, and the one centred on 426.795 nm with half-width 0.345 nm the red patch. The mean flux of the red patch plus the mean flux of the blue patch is 41.7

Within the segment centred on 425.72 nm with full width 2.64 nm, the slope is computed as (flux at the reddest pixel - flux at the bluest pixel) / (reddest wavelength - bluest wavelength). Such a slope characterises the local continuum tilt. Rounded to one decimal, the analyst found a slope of -1.1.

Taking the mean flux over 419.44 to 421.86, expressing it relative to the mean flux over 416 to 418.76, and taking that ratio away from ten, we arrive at 8.93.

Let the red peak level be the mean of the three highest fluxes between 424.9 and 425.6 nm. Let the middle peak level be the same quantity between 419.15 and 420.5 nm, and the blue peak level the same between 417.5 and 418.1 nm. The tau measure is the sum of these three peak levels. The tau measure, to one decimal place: 56.6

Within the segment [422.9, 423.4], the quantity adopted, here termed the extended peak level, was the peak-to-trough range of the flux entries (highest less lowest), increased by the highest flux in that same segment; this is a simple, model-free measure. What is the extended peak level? 20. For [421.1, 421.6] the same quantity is 24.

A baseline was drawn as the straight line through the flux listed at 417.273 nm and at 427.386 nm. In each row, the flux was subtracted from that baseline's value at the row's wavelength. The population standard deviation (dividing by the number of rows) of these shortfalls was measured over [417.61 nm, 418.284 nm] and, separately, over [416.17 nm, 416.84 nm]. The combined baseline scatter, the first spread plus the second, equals 0.55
